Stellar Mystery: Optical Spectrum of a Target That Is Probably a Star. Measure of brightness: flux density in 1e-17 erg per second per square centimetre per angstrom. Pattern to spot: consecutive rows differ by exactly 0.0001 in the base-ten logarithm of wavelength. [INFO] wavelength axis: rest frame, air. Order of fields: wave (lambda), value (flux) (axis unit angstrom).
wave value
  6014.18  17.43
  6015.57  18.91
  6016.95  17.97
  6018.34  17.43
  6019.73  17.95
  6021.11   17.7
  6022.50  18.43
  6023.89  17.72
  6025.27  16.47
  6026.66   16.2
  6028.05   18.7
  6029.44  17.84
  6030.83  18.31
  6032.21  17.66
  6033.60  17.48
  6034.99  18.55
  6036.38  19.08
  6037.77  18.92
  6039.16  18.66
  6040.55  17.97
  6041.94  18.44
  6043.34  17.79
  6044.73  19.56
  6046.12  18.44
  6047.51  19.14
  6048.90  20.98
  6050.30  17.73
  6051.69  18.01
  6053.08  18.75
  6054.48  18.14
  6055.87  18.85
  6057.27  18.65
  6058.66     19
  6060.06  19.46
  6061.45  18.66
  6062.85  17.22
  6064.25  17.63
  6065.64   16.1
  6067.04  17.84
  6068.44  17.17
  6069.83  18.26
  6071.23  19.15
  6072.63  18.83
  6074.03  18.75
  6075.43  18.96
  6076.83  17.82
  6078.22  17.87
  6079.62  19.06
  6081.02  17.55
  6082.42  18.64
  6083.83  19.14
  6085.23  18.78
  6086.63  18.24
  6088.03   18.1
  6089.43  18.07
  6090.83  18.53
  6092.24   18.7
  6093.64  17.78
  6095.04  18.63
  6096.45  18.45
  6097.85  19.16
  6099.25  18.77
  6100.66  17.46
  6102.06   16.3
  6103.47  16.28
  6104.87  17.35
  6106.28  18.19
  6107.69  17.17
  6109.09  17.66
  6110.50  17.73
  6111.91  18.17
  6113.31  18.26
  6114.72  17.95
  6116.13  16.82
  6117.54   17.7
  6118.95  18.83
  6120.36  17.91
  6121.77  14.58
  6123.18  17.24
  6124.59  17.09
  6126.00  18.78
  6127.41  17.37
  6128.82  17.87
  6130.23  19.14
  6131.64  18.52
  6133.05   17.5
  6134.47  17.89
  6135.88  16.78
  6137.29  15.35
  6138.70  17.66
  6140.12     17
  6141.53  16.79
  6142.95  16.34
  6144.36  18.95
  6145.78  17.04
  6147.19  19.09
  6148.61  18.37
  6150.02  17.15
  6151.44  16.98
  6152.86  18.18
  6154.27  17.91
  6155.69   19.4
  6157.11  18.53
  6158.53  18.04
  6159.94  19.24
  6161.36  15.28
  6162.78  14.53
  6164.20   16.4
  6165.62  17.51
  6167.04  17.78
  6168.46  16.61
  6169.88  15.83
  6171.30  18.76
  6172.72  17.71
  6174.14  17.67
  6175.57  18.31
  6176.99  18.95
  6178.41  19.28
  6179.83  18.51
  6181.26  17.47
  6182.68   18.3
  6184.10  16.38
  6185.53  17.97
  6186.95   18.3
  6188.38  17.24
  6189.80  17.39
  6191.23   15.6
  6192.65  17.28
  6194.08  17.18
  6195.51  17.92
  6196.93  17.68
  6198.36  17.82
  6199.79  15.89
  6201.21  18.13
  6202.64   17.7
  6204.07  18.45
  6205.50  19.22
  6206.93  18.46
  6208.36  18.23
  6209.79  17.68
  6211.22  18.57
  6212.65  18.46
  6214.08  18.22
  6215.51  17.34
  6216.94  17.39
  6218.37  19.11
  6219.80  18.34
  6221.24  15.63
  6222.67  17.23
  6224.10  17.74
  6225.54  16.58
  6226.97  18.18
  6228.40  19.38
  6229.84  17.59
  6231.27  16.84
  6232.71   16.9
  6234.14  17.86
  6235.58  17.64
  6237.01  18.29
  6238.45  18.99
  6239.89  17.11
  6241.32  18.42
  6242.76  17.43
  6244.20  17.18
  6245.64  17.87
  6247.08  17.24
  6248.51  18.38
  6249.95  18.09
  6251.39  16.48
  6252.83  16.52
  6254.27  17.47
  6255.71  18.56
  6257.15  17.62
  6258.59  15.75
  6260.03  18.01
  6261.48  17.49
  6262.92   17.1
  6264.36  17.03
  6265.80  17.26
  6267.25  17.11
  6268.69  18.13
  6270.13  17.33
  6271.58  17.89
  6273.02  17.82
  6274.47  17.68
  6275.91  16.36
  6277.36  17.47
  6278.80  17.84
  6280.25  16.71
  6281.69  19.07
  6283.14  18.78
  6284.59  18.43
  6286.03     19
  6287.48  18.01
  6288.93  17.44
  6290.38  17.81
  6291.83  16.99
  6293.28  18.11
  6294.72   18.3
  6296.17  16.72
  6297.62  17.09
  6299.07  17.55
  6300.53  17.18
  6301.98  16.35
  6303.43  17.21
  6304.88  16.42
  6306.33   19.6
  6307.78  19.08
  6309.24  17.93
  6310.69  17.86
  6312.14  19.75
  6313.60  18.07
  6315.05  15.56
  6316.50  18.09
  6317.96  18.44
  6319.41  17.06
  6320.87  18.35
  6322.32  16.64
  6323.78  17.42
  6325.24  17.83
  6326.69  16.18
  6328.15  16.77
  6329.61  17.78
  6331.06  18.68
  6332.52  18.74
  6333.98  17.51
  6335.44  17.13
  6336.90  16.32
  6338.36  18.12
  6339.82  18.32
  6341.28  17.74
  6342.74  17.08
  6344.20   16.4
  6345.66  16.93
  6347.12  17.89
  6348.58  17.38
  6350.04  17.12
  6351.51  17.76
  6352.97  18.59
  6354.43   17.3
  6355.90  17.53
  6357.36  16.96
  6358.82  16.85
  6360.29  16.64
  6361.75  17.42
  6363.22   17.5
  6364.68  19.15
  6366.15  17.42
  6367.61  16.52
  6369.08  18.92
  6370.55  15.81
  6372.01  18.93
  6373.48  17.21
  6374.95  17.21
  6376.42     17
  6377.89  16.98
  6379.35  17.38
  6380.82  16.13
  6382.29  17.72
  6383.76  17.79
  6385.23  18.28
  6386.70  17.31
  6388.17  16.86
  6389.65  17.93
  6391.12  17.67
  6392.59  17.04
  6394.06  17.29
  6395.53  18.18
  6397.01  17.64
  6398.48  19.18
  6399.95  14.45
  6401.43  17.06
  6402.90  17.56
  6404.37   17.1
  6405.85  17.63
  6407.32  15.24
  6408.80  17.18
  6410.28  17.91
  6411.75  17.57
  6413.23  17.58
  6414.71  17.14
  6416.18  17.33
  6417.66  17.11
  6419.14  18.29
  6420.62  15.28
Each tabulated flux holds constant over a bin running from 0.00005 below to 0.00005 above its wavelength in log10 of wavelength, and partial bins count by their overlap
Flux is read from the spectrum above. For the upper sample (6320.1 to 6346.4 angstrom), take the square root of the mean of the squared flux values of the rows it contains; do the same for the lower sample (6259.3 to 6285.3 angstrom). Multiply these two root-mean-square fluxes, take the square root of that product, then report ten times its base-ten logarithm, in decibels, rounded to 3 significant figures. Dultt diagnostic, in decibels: 12.4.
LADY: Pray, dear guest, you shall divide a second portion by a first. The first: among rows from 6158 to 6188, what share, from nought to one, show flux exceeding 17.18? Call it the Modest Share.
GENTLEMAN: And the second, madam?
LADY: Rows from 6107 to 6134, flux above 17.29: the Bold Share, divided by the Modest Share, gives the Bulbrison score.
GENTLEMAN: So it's 1.03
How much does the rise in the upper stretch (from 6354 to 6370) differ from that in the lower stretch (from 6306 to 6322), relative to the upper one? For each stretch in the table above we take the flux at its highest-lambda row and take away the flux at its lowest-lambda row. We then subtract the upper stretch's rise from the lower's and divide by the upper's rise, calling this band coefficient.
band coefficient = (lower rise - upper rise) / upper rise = -1.77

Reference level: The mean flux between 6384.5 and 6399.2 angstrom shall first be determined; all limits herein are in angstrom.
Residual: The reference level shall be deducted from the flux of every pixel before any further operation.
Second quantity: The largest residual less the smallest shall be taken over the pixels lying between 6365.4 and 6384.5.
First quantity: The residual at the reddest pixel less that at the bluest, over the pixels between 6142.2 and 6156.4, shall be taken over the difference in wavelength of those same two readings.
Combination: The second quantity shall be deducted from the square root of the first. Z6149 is -2.6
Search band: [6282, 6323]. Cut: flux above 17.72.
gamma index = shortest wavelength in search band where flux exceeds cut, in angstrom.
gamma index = 6283.14 angstrom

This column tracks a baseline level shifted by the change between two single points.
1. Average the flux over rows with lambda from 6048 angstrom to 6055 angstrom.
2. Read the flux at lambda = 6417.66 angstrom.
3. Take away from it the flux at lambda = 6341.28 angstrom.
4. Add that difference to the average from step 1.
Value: 18.1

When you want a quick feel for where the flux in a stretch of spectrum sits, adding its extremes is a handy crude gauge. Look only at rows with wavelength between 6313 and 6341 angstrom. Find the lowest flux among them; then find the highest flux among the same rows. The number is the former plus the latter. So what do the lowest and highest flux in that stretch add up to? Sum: 34.3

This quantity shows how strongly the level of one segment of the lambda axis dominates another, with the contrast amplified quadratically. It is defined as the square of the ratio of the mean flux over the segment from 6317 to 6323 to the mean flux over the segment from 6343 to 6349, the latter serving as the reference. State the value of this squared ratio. 1.06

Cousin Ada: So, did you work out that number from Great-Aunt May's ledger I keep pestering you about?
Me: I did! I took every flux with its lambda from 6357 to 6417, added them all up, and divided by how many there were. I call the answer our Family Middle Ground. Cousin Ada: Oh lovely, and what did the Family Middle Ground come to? 17.3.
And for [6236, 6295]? 17.7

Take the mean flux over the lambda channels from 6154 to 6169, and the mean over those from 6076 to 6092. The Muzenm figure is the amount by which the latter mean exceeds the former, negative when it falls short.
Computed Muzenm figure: 1.0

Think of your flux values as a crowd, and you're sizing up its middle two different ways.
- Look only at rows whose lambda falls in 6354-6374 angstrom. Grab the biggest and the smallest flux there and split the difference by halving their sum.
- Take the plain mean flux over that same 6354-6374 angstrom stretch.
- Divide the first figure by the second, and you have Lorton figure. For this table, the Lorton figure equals 1.00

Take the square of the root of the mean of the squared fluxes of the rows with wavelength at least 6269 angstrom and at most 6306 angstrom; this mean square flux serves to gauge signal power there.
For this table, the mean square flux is 310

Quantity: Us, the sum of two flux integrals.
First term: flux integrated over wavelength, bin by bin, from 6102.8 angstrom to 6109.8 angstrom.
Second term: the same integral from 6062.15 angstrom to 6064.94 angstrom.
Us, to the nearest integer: 170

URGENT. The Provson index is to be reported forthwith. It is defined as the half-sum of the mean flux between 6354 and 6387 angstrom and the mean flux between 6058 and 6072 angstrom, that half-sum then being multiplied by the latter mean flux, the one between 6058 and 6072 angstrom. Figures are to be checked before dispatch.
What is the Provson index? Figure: 320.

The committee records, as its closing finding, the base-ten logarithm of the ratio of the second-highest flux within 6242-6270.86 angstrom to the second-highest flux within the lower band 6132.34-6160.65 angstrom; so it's -0.020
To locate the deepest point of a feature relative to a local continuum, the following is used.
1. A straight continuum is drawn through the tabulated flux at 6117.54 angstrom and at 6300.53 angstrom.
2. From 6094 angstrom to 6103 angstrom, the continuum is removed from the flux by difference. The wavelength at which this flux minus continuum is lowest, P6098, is 6102.06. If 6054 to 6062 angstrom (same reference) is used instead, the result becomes 6054.48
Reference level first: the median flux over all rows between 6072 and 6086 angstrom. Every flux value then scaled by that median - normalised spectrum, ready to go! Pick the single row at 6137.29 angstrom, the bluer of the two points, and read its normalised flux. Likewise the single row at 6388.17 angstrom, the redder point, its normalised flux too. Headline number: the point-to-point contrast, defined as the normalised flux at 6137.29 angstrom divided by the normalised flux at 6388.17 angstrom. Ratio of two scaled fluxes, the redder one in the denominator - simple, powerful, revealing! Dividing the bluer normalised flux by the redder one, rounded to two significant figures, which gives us 0.91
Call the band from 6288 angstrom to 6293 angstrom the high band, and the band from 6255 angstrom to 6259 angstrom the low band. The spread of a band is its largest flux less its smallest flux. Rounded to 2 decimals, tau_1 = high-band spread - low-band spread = -1.99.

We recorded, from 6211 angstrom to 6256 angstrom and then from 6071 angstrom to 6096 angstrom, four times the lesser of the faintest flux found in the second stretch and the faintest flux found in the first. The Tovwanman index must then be 63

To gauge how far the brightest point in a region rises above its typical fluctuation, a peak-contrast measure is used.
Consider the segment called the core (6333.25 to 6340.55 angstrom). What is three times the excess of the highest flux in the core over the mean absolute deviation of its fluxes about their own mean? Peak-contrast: 53.1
